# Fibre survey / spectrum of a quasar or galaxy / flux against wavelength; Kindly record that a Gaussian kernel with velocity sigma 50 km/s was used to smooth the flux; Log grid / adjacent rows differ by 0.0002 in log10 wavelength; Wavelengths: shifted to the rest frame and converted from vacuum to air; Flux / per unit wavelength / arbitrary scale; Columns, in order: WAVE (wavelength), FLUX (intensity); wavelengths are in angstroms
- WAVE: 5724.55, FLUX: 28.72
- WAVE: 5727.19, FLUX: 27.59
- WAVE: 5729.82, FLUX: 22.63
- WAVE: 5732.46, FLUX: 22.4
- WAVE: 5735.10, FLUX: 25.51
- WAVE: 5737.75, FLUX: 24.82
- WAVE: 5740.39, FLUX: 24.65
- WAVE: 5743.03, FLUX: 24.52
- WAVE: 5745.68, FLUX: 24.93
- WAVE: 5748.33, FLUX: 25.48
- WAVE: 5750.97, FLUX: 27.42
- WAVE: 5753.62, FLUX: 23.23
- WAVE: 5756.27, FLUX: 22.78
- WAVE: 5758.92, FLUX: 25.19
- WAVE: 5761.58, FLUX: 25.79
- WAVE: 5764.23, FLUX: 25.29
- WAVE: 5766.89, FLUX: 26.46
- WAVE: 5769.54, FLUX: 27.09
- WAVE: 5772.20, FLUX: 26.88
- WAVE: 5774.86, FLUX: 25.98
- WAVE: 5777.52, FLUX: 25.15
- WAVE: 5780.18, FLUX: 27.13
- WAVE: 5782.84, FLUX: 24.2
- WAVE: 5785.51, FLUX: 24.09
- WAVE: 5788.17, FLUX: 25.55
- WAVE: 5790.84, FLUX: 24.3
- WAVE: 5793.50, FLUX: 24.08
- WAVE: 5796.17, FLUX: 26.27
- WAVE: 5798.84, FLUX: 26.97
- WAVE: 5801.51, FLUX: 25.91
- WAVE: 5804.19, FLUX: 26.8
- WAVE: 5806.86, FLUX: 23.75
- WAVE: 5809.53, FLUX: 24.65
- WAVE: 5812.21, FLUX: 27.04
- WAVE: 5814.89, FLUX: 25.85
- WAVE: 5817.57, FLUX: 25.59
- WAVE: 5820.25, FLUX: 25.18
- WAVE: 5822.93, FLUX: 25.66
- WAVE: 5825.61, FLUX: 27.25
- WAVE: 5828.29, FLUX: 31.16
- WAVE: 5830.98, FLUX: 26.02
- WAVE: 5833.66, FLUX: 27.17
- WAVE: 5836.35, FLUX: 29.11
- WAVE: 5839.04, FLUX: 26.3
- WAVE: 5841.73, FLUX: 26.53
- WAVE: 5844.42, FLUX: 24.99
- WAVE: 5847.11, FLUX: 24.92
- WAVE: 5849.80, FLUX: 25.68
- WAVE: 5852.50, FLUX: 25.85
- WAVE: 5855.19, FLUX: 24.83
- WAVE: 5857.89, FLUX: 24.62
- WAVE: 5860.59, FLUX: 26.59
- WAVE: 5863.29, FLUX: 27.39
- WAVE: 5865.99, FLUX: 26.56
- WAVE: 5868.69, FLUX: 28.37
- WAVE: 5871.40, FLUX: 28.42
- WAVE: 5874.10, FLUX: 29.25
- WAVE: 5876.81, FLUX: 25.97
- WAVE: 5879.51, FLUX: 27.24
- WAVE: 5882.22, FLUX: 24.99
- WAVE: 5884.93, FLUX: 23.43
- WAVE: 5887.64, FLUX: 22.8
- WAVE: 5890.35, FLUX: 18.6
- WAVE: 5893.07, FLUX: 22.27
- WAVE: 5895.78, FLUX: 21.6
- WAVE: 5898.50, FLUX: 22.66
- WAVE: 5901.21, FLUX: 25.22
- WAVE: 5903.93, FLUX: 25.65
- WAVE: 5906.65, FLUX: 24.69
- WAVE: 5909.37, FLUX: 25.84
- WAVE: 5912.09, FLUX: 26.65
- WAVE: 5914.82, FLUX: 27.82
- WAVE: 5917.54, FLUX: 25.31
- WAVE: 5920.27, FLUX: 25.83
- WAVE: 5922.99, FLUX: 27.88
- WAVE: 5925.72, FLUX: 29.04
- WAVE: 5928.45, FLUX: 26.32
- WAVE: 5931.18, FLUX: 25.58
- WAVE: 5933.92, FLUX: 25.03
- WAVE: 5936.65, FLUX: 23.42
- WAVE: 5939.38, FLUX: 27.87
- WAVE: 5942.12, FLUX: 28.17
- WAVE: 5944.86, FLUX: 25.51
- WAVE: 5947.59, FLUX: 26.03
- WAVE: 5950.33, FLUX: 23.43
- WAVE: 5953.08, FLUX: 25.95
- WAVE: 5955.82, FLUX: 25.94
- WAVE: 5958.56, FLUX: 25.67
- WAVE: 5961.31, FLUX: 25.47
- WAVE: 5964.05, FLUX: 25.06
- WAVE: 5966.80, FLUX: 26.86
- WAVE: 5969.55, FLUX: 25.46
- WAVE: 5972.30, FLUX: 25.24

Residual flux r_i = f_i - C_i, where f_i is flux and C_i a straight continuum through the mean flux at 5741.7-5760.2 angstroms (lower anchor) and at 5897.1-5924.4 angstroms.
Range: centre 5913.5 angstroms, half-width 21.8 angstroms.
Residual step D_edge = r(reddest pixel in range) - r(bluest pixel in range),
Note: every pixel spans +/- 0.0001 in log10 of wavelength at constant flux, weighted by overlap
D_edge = 2.5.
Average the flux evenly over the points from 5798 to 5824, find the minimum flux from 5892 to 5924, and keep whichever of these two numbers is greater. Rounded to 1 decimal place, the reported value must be 25.7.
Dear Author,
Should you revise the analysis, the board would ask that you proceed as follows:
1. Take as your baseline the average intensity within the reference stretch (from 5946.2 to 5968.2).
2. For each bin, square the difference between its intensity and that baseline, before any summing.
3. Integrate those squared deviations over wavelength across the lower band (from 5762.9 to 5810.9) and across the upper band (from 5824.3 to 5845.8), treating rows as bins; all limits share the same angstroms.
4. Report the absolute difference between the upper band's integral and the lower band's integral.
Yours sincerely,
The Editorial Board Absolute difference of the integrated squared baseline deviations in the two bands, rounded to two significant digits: 75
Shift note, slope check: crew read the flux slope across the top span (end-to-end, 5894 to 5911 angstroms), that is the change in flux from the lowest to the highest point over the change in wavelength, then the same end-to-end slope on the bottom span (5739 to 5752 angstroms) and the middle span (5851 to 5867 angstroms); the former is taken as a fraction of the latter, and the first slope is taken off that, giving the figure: 4.7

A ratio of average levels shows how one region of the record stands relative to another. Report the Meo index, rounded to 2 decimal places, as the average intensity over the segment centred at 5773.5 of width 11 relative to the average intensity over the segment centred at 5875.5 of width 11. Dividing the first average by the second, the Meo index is 0.95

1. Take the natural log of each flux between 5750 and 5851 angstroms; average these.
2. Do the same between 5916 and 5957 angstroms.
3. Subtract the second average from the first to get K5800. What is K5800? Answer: -0.008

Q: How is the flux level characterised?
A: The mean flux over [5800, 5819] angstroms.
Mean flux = 25.7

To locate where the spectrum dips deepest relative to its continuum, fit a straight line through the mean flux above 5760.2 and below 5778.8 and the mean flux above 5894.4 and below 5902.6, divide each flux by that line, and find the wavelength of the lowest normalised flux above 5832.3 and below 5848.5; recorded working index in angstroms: 5847.11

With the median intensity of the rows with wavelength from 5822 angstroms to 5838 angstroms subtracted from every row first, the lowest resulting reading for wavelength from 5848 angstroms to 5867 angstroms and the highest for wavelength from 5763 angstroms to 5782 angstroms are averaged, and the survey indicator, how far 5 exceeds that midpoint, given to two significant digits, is 6.3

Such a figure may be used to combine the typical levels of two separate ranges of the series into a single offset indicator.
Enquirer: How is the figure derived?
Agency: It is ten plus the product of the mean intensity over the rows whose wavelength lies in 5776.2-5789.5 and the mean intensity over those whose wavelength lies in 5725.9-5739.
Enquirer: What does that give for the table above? 630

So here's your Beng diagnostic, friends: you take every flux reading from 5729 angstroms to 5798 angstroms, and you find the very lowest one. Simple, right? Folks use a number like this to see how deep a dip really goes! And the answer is 22.4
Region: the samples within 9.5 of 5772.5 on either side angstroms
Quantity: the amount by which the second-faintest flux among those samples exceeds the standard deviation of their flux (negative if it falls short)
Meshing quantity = 24.5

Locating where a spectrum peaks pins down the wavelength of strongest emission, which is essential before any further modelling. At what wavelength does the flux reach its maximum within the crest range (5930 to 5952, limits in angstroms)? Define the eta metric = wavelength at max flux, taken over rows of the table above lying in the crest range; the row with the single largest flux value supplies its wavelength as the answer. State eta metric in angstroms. 5942.12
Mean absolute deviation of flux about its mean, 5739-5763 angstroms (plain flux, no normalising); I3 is 0.97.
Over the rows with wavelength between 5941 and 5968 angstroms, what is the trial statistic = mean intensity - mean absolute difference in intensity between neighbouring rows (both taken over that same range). 24.6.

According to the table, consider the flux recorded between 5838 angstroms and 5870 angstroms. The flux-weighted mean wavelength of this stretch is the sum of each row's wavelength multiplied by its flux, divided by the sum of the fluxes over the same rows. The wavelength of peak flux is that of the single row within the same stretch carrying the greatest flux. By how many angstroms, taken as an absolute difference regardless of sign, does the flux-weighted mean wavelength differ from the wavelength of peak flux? 14.6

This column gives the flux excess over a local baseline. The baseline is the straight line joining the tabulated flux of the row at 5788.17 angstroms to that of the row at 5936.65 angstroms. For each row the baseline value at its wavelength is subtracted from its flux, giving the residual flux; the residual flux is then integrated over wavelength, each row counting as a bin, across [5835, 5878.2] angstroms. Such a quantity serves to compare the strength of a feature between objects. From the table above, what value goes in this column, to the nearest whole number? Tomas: 87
